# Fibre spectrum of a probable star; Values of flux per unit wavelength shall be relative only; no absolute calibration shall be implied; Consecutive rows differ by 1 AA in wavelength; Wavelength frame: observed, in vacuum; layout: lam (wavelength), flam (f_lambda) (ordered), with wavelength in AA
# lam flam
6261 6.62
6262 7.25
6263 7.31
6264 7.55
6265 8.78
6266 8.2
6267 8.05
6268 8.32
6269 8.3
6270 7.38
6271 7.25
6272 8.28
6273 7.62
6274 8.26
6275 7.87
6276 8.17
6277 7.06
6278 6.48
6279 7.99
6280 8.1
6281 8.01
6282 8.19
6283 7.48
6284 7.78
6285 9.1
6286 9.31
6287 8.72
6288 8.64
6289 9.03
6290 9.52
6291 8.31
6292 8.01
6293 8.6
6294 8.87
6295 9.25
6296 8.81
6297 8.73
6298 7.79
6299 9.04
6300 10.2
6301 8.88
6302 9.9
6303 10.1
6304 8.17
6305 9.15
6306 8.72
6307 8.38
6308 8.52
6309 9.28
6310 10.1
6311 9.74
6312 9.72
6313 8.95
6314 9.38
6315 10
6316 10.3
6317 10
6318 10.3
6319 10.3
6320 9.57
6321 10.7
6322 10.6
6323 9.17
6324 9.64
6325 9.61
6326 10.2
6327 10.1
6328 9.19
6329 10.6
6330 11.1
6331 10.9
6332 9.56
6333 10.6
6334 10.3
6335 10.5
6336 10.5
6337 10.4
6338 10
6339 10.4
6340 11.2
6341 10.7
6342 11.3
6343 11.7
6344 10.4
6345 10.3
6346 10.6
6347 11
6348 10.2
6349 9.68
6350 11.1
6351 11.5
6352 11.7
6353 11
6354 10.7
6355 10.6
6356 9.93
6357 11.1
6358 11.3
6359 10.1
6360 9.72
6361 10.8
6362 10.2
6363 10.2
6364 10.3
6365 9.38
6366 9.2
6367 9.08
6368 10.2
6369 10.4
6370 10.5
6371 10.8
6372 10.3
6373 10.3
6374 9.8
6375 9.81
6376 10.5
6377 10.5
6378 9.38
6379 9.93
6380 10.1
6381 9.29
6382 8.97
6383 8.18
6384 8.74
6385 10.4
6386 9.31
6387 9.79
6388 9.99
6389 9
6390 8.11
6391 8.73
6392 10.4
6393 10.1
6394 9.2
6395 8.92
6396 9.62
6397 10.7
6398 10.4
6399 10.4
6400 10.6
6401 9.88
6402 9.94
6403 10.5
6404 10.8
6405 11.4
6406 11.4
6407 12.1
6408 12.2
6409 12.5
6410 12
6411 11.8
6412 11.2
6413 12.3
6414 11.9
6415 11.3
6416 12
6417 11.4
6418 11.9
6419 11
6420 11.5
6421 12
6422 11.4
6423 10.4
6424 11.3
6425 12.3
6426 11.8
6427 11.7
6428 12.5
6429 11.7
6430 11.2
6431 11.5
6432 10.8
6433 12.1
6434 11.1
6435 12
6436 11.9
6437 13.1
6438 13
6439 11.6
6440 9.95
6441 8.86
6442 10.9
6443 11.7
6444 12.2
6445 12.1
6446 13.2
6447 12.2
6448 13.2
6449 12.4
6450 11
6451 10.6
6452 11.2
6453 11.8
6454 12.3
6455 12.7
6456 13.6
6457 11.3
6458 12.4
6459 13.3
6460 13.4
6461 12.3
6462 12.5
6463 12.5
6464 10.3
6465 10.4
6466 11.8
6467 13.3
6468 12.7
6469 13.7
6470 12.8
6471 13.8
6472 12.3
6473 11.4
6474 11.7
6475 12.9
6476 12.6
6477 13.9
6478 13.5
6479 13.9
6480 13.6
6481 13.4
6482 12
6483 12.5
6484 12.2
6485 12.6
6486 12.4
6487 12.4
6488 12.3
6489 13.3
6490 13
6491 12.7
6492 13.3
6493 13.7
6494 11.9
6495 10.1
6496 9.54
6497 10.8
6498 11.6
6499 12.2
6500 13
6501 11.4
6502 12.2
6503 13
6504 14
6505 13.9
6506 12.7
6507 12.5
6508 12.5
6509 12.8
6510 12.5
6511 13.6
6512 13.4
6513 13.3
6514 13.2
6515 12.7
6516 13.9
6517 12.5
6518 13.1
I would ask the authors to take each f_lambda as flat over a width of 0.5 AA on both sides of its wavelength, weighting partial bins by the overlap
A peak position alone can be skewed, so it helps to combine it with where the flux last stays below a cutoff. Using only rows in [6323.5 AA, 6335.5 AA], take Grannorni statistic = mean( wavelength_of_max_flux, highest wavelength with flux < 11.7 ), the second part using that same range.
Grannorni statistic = 6332.5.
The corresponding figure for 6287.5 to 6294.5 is 6292.0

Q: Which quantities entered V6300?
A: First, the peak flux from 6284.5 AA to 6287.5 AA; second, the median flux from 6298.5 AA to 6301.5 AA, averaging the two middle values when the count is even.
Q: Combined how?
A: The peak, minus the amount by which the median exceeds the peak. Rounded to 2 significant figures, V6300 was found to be 9.6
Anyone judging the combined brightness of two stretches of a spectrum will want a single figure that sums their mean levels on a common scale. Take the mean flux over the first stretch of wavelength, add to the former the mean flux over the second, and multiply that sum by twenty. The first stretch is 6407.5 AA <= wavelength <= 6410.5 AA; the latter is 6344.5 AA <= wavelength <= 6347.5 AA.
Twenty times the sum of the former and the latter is 457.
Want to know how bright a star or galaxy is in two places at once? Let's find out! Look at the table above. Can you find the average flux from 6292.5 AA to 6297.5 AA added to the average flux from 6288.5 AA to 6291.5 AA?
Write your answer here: 17.8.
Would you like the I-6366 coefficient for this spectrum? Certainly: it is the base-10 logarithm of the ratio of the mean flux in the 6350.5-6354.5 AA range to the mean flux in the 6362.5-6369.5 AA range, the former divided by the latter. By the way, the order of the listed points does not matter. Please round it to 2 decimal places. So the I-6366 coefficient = 0.06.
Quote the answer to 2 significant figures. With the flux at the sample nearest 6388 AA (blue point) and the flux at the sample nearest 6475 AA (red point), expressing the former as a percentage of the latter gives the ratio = 77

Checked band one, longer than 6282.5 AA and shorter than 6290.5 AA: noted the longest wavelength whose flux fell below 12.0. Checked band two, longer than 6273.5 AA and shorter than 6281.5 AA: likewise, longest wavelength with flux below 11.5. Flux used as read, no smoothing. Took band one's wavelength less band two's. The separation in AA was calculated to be 9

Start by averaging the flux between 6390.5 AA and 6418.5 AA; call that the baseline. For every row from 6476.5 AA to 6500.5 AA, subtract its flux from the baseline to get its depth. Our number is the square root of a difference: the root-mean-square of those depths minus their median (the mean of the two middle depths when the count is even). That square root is 1.9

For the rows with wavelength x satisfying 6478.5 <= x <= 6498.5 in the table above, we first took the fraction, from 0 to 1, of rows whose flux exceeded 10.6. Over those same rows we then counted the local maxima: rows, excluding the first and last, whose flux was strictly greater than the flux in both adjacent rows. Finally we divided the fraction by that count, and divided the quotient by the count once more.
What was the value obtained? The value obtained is 0.06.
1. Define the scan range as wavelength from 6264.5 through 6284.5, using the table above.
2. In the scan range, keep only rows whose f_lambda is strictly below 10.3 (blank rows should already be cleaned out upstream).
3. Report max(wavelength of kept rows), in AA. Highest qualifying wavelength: 6284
